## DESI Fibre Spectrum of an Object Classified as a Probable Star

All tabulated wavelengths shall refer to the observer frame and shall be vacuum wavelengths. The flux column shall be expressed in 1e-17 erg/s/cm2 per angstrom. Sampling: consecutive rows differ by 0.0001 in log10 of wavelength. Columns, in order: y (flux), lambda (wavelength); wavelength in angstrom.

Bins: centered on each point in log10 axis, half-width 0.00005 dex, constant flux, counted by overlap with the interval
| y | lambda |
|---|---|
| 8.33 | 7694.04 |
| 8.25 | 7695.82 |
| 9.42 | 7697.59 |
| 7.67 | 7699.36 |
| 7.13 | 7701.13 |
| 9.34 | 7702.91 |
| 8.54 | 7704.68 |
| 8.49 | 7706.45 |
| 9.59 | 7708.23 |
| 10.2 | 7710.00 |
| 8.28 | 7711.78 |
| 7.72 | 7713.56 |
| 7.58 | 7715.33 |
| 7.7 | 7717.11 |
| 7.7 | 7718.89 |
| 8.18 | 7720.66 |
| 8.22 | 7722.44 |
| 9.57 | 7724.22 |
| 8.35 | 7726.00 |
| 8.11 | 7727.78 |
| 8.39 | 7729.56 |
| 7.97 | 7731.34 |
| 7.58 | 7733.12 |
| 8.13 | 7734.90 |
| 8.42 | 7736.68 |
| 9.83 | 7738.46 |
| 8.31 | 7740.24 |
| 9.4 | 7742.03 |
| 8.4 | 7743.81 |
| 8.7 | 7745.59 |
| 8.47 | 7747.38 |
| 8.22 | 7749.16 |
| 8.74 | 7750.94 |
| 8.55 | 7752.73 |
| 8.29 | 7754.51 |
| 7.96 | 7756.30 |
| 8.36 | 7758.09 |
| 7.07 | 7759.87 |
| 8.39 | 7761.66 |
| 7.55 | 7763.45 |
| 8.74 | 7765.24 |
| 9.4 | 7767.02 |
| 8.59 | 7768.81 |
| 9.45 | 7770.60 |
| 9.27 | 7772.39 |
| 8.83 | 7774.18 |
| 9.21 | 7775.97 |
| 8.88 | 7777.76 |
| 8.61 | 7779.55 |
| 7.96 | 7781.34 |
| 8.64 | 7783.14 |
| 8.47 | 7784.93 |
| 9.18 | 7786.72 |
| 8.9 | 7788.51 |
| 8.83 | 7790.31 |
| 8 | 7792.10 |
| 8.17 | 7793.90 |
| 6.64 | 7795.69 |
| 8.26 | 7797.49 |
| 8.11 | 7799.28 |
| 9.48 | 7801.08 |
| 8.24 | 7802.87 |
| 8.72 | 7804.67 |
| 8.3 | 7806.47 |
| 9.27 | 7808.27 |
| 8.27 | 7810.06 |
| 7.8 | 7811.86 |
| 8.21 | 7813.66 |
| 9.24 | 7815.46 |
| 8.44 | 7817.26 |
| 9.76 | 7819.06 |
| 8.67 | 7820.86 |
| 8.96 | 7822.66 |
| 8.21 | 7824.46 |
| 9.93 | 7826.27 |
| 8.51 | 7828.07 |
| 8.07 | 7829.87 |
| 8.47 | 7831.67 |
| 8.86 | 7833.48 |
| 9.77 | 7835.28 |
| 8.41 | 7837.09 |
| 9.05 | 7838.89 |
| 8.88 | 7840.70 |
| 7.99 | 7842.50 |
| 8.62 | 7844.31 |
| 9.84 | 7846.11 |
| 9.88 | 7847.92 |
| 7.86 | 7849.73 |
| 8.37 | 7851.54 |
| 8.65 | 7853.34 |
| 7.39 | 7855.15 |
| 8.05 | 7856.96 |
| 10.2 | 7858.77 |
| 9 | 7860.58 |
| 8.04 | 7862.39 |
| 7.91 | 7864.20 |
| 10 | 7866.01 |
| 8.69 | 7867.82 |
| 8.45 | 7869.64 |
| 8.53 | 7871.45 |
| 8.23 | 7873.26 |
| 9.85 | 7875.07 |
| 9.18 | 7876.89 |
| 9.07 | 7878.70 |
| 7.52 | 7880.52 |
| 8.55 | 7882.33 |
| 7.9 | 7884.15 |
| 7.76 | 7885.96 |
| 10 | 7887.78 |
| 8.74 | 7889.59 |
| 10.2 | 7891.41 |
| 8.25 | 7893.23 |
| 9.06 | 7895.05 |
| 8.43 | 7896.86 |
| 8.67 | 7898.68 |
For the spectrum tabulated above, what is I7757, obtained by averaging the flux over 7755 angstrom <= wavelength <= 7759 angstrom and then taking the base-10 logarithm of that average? 0.912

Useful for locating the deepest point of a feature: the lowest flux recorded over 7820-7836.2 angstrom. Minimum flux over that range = 8.07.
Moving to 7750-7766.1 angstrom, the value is 7.07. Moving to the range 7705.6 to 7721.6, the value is 7.58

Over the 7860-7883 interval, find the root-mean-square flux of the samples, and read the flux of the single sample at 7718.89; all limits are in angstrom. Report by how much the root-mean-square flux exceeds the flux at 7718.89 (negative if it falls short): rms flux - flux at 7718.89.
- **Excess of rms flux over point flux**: 1.0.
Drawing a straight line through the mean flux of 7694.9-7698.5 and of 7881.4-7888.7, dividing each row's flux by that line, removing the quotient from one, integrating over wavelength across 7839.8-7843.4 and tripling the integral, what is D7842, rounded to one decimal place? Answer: 0.2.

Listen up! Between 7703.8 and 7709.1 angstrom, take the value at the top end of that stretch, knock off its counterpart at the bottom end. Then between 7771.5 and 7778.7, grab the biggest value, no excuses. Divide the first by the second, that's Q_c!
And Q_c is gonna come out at 0.11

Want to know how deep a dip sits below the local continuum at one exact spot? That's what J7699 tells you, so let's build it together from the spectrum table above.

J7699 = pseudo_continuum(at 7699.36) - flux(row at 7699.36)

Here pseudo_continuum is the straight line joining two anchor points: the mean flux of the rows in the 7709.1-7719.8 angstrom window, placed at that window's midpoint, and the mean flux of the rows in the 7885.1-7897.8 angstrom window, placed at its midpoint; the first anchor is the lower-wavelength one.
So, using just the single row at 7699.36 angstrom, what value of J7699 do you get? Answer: 0.47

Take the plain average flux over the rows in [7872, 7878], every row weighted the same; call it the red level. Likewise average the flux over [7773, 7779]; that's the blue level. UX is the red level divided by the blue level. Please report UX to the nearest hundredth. 1.01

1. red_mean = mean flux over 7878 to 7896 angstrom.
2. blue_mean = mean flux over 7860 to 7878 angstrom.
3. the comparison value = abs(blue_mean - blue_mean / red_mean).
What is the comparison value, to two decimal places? 7.78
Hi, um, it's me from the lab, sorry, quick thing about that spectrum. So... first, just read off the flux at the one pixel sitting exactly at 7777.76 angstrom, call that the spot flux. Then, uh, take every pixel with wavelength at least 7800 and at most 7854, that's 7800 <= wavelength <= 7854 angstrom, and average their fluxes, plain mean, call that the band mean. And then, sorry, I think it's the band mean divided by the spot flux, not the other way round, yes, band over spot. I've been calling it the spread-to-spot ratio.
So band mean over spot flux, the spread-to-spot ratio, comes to 0.99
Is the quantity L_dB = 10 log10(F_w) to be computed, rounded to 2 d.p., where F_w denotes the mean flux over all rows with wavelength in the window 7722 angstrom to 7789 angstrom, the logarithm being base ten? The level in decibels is 9.32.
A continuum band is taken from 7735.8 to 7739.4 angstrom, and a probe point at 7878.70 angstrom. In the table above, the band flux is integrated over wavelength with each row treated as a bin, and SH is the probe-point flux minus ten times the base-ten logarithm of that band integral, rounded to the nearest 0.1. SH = -6.1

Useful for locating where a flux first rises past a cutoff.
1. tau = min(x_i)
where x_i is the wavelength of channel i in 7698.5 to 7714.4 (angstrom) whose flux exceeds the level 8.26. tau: 7702.91 angstrom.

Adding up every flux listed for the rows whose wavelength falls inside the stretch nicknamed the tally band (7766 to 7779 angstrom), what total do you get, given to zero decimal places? 64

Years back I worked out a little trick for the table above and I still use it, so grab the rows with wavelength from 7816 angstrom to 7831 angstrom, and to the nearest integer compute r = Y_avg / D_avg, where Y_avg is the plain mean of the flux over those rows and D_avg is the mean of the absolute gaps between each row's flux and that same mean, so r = 16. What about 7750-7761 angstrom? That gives 19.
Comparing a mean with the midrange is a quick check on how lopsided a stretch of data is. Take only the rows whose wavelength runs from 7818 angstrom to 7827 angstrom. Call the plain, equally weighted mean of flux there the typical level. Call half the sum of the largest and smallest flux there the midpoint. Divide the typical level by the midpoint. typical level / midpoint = 1.00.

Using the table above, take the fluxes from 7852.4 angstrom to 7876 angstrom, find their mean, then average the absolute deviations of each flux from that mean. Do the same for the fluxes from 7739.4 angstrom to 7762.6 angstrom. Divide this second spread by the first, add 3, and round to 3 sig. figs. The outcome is 3.47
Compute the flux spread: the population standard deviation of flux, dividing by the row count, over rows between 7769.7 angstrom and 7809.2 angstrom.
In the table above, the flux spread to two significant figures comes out 0.63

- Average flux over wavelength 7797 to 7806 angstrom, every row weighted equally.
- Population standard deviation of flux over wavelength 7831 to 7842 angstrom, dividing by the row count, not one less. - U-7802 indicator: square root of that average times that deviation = 1.96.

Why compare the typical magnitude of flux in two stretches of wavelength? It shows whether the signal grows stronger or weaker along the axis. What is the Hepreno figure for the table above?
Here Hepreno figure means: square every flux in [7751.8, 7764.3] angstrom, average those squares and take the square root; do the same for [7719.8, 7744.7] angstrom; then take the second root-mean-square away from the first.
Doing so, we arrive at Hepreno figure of -0.5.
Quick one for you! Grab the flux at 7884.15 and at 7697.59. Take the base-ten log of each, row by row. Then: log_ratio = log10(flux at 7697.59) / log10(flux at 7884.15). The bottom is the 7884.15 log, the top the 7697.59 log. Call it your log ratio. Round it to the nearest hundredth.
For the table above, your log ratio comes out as 1.09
